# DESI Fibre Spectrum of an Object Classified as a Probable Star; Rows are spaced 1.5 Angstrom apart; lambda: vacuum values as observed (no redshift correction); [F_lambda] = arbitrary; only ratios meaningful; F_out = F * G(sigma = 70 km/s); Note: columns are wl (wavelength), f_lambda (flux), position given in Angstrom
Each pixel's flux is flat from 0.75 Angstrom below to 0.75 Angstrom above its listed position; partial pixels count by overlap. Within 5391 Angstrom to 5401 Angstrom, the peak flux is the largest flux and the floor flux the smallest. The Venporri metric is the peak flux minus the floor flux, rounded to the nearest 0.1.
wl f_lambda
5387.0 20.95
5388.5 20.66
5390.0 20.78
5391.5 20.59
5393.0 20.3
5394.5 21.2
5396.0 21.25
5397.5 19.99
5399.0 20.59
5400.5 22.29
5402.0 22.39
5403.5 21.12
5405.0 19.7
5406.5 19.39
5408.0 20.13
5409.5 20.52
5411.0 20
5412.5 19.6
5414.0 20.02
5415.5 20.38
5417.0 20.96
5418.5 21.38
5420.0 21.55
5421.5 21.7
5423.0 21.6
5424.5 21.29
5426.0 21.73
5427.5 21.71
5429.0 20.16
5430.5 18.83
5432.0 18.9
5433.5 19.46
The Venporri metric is 2.3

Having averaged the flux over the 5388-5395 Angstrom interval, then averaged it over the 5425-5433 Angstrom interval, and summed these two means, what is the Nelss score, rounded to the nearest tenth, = 41.0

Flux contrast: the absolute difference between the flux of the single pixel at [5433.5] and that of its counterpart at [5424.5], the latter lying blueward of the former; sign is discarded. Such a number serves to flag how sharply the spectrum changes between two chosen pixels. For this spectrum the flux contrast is 1.83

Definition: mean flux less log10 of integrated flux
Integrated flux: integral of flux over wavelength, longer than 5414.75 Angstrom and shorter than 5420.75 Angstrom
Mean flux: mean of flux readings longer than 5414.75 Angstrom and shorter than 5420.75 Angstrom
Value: 19.0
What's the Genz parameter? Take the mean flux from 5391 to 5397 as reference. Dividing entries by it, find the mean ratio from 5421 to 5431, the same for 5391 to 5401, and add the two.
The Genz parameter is 2.01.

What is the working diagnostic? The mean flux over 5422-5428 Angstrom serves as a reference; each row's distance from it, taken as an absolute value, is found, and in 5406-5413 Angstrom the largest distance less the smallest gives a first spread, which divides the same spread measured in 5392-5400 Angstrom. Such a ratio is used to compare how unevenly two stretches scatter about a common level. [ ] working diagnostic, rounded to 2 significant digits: 1.1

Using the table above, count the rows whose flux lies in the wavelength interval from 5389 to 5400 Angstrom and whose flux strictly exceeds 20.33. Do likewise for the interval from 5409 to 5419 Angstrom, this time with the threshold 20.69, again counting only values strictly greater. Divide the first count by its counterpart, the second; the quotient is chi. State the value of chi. 2.5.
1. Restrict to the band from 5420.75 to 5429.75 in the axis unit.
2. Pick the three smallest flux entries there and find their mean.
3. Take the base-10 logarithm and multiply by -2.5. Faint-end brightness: -3.306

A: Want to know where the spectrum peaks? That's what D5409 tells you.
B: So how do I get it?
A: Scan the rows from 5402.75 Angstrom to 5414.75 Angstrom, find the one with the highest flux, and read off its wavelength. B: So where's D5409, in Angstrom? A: 5403.5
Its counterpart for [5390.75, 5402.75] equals 5402.0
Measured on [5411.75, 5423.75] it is 5421.5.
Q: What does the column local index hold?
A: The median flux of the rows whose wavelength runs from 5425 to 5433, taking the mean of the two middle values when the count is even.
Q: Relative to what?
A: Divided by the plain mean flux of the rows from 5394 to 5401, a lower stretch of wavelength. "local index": 0.96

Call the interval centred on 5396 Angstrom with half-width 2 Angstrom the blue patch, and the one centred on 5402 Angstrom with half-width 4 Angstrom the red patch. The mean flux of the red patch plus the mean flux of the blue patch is 42.0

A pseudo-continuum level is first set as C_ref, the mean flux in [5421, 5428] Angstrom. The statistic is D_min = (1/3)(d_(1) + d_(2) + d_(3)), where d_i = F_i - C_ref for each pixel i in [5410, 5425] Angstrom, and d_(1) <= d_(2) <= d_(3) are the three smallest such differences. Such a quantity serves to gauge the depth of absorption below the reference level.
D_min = -1.73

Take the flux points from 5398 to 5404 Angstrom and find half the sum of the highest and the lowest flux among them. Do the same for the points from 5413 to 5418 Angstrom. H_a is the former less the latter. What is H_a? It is 1.0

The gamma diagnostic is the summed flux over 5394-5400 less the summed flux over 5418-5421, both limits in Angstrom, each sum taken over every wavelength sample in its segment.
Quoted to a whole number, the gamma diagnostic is 40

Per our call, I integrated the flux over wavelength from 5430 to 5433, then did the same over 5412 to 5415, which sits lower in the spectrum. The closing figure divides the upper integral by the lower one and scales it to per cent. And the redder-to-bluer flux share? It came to 95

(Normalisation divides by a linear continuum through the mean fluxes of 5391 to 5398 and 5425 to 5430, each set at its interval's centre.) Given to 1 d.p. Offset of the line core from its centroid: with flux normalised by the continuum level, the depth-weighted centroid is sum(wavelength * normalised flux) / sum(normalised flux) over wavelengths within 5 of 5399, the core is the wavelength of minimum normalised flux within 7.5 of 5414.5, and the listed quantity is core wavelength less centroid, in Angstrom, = 13.5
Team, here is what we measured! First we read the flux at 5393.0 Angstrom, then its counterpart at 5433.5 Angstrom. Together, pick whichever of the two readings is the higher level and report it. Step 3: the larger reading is 20.3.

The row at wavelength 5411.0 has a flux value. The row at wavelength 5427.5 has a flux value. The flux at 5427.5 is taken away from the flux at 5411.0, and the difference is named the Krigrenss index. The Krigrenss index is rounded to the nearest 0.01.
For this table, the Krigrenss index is -1.71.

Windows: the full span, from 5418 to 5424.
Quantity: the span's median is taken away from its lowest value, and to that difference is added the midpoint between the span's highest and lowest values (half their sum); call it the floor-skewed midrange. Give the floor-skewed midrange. 21.3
